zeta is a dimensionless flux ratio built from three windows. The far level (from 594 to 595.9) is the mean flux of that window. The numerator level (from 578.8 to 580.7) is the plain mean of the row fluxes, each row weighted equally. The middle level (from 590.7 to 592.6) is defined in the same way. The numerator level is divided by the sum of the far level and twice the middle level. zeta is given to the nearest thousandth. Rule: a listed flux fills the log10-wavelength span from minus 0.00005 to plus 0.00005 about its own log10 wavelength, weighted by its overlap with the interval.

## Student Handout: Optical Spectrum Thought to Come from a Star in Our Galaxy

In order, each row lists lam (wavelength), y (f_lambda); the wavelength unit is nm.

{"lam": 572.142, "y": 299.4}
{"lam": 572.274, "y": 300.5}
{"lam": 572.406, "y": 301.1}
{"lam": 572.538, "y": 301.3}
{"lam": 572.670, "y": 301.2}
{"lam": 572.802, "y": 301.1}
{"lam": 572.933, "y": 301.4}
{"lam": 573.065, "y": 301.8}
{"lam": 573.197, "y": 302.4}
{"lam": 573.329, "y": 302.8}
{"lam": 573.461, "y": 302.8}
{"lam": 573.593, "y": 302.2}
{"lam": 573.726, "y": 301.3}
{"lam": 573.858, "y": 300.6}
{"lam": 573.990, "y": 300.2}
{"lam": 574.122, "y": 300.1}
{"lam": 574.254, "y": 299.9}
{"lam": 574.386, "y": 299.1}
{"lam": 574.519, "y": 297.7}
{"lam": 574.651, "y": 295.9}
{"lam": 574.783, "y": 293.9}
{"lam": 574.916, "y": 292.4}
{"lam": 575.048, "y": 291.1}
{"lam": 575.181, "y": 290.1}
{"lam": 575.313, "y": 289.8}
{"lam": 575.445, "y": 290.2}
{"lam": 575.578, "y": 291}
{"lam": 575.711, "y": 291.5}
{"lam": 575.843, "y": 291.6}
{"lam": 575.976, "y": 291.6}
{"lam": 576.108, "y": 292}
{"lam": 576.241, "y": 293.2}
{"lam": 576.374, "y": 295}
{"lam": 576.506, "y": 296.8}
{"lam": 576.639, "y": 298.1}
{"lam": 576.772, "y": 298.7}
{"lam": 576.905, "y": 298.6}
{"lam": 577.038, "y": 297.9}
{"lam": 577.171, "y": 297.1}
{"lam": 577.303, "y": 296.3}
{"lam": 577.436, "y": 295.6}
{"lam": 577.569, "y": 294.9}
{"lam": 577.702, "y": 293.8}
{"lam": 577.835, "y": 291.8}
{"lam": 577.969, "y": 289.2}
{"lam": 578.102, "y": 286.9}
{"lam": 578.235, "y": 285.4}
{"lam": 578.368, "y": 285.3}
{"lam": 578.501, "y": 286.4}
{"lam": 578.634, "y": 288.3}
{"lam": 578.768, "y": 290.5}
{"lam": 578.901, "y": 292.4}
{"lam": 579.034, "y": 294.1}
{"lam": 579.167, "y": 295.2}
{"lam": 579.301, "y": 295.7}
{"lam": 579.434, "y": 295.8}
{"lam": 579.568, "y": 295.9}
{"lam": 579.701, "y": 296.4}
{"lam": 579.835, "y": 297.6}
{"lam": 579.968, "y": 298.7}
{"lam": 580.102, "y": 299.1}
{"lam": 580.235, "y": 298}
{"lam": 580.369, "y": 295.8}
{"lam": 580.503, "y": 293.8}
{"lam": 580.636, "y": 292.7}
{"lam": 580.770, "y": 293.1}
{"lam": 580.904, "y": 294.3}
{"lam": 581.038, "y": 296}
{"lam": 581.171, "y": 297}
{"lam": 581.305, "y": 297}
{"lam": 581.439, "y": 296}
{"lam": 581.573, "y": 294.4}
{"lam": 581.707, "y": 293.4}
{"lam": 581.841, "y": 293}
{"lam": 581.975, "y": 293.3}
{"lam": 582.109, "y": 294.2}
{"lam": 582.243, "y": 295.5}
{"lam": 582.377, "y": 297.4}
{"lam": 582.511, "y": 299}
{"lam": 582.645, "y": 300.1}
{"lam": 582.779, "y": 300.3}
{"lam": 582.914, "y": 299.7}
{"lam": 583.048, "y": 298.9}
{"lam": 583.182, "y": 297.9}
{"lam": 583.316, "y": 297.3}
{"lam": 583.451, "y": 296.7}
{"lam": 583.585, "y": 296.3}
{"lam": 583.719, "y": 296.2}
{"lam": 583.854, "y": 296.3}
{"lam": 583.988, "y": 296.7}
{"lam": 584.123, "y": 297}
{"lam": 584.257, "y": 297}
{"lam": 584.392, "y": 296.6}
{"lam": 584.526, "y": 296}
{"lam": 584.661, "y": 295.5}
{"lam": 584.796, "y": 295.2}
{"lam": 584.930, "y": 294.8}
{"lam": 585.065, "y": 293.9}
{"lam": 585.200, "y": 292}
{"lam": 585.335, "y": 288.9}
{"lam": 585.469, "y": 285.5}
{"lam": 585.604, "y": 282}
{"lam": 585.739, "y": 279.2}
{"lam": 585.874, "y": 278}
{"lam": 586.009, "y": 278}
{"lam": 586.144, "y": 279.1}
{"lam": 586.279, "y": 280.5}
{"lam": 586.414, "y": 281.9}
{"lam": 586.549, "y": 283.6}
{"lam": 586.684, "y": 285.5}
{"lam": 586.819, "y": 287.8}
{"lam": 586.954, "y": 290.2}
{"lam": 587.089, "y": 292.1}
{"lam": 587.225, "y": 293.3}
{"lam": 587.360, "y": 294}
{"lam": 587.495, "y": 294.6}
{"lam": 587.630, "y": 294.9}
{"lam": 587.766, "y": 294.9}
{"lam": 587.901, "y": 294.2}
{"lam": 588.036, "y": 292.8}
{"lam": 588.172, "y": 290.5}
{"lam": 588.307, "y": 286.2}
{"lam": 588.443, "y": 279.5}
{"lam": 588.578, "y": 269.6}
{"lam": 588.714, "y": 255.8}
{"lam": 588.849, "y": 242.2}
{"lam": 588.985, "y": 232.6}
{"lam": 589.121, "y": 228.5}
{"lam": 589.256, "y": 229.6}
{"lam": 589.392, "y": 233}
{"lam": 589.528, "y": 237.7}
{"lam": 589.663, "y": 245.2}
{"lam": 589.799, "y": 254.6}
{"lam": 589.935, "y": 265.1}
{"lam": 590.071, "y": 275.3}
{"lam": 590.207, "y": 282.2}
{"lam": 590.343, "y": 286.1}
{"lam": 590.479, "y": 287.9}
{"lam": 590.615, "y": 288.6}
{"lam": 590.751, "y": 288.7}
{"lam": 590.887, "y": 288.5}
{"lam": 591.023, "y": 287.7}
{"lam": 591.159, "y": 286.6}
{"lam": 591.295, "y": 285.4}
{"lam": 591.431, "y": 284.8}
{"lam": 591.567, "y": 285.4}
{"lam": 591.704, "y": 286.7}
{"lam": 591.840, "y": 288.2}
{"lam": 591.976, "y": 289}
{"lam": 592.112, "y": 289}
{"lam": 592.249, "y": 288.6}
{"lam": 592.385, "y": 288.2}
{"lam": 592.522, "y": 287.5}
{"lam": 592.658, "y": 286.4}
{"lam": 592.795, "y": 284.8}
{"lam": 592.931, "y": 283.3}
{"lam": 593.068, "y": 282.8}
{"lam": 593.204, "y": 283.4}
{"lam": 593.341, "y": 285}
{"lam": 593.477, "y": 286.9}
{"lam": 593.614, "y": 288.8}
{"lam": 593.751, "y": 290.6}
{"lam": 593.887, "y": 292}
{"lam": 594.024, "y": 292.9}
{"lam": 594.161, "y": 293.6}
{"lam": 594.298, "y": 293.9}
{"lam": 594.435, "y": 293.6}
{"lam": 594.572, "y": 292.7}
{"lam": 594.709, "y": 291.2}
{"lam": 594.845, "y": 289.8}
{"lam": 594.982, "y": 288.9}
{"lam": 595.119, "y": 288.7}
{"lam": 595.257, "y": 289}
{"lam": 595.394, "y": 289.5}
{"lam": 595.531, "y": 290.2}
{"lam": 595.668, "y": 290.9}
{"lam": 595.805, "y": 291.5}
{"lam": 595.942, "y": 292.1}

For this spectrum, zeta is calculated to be 0.342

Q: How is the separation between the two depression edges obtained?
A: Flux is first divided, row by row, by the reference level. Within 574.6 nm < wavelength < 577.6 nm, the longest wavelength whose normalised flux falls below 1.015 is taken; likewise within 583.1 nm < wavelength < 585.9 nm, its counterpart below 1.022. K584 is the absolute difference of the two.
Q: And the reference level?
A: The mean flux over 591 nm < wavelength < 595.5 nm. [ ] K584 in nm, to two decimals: 9.77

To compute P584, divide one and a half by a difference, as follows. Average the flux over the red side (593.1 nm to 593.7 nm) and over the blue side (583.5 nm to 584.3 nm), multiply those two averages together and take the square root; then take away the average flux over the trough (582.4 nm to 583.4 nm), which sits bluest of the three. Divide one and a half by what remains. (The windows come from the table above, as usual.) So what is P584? -0.2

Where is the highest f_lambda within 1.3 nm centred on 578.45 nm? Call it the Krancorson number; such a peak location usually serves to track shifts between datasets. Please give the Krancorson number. 579.034 nm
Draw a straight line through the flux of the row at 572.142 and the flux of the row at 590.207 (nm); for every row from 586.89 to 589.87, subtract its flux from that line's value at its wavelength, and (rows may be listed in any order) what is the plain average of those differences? 15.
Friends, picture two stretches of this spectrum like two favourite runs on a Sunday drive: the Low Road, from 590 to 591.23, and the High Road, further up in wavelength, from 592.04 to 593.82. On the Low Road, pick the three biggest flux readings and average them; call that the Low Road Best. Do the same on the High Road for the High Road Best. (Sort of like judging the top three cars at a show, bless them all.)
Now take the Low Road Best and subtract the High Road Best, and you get -0.9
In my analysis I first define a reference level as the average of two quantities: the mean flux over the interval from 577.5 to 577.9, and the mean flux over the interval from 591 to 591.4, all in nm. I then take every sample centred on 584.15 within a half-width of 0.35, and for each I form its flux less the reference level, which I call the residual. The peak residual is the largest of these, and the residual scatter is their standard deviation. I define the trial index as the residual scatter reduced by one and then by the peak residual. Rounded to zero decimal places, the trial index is -8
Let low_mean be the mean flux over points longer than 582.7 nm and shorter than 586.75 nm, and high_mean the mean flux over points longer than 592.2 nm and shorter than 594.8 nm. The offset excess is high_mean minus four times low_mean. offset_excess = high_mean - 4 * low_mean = -876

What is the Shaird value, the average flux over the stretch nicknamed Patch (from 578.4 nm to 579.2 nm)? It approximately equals 291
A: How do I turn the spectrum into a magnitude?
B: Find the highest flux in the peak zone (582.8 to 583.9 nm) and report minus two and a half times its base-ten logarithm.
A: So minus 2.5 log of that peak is -6.19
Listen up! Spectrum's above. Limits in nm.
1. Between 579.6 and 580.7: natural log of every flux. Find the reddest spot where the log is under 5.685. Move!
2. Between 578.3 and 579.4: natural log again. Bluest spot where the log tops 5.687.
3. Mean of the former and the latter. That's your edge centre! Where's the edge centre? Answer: 579.90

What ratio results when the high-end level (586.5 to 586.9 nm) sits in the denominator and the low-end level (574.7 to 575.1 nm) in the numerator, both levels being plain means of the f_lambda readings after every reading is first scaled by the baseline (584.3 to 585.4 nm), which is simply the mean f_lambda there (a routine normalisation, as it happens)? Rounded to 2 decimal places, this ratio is 1.02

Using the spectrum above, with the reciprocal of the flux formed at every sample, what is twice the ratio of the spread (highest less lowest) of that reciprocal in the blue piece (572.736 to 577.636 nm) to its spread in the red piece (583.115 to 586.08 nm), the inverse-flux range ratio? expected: 1.2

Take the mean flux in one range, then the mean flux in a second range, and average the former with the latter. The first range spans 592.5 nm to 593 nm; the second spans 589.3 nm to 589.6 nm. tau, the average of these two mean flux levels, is 260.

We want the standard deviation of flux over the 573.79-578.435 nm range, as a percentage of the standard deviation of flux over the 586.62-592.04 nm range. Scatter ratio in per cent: 20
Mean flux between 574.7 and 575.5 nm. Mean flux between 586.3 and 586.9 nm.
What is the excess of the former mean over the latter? 7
